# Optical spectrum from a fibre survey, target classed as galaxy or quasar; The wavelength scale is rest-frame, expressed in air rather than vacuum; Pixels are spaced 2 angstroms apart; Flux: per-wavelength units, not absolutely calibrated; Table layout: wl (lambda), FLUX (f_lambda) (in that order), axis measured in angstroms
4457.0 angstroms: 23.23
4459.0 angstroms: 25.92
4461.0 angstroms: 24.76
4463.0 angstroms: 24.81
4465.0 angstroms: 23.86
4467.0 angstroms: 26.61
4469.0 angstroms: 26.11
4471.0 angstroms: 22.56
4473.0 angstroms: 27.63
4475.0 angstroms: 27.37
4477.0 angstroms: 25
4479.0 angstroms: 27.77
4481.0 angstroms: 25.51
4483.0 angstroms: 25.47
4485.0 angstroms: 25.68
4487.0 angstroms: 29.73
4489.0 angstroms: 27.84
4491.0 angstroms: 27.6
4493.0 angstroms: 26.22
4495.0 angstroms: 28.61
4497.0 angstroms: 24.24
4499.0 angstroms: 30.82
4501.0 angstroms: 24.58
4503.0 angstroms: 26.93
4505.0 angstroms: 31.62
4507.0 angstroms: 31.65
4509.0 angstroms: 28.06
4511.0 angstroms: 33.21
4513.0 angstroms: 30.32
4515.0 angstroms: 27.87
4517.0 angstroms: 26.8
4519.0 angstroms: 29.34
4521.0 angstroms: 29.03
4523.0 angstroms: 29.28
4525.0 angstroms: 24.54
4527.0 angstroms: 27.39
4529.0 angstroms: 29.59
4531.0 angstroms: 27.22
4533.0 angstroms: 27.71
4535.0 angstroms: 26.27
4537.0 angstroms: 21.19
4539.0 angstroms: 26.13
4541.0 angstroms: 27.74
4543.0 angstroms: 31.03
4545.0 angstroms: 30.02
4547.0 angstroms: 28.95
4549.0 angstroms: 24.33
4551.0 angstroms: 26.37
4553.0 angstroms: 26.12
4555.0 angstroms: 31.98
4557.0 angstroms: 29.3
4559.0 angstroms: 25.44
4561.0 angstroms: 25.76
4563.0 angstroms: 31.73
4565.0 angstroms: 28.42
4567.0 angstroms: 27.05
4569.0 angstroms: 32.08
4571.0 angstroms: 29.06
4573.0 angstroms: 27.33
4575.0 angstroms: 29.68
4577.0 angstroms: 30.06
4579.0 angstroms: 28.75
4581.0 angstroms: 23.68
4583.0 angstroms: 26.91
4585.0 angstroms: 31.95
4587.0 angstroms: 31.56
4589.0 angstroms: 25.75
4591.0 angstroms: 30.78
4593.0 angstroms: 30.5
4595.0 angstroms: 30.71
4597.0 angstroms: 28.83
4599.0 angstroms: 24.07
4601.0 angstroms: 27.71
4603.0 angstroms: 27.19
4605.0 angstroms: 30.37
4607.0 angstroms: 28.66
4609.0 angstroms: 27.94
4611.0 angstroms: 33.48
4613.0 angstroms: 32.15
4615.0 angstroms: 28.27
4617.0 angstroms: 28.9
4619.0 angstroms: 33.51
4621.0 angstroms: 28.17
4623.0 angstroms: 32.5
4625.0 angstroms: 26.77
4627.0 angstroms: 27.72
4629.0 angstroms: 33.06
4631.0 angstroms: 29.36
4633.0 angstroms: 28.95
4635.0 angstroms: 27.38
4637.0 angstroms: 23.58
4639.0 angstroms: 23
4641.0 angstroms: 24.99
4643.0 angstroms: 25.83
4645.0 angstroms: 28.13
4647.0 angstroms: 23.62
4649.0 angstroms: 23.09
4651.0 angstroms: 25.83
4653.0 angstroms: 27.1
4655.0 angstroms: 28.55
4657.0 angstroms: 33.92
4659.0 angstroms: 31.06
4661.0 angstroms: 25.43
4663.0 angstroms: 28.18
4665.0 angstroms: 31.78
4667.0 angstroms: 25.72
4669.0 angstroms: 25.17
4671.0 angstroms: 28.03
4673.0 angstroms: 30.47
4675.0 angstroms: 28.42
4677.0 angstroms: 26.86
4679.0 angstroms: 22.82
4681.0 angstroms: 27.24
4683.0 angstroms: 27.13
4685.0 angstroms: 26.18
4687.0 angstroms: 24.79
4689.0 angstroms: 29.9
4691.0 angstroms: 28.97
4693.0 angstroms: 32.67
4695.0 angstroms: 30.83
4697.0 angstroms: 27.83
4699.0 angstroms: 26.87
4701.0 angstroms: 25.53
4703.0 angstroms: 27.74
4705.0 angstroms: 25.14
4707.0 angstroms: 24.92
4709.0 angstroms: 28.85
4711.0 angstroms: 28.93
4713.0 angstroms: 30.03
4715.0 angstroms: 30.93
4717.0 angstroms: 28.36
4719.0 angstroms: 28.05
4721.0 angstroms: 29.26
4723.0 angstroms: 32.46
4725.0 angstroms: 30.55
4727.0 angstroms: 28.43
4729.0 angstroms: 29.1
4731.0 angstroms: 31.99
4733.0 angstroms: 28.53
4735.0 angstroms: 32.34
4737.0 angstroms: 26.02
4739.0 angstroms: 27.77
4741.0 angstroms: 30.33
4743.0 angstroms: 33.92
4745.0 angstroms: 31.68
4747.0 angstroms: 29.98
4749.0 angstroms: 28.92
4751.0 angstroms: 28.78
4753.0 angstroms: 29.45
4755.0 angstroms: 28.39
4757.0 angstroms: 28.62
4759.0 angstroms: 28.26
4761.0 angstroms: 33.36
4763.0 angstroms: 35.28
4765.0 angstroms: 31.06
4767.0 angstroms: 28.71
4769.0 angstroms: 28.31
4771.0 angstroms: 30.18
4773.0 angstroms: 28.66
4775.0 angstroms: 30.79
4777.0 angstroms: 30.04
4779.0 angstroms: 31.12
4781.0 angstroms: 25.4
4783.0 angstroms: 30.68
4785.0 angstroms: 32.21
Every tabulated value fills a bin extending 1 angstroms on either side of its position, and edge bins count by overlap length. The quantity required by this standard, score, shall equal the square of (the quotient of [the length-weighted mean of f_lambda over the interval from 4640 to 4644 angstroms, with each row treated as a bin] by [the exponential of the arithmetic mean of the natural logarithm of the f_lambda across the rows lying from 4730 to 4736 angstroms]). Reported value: 0.68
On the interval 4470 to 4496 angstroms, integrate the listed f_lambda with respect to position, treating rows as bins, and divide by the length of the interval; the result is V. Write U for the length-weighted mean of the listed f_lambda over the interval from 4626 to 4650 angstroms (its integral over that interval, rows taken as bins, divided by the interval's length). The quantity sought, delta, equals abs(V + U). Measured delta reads 53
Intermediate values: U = 26.6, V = 26.7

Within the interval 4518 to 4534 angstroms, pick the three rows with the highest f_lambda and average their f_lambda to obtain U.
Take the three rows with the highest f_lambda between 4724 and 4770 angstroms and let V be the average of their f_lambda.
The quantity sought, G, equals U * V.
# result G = 1005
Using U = 29.4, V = 34.2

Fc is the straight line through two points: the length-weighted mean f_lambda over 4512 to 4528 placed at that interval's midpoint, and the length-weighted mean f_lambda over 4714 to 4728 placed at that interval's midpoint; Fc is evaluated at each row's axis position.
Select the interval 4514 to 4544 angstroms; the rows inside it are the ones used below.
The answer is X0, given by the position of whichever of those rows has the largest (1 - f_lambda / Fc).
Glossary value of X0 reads 4537.0 angstroms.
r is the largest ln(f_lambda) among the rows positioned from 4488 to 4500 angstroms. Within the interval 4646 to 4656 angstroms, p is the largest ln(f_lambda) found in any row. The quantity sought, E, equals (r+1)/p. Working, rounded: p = 3.35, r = 3.43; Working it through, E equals 1.32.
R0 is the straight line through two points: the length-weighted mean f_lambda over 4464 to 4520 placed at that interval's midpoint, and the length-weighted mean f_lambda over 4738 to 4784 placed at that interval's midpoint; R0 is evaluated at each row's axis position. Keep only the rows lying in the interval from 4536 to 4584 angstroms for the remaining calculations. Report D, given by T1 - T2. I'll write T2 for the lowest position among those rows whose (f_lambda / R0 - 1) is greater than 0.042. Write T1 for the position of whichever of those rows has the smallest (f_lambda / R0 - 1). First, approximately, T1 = 4537.0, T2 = 4543.0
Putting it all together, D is -6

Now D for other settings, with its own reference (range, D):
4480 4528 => 10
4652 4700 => 22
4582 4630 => 14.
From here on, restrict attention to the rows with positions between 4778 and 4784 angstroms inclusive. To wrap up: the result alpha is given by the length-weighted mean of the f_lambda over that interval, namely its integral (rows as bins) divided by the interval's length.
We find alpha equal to 29.1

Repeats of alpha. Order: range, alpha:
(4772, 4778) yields 29.8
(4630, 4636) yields 28.6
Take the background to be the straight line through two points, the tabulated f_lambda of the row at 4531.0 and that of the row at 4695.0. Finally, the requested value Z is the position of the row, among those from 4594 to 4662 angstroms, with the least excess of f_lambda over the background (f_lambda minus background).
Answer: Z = 4649.0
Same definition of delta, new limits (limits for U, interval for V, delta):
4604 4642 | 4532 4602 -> 57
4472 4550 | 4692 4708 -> 55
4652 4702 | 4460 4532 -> 55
